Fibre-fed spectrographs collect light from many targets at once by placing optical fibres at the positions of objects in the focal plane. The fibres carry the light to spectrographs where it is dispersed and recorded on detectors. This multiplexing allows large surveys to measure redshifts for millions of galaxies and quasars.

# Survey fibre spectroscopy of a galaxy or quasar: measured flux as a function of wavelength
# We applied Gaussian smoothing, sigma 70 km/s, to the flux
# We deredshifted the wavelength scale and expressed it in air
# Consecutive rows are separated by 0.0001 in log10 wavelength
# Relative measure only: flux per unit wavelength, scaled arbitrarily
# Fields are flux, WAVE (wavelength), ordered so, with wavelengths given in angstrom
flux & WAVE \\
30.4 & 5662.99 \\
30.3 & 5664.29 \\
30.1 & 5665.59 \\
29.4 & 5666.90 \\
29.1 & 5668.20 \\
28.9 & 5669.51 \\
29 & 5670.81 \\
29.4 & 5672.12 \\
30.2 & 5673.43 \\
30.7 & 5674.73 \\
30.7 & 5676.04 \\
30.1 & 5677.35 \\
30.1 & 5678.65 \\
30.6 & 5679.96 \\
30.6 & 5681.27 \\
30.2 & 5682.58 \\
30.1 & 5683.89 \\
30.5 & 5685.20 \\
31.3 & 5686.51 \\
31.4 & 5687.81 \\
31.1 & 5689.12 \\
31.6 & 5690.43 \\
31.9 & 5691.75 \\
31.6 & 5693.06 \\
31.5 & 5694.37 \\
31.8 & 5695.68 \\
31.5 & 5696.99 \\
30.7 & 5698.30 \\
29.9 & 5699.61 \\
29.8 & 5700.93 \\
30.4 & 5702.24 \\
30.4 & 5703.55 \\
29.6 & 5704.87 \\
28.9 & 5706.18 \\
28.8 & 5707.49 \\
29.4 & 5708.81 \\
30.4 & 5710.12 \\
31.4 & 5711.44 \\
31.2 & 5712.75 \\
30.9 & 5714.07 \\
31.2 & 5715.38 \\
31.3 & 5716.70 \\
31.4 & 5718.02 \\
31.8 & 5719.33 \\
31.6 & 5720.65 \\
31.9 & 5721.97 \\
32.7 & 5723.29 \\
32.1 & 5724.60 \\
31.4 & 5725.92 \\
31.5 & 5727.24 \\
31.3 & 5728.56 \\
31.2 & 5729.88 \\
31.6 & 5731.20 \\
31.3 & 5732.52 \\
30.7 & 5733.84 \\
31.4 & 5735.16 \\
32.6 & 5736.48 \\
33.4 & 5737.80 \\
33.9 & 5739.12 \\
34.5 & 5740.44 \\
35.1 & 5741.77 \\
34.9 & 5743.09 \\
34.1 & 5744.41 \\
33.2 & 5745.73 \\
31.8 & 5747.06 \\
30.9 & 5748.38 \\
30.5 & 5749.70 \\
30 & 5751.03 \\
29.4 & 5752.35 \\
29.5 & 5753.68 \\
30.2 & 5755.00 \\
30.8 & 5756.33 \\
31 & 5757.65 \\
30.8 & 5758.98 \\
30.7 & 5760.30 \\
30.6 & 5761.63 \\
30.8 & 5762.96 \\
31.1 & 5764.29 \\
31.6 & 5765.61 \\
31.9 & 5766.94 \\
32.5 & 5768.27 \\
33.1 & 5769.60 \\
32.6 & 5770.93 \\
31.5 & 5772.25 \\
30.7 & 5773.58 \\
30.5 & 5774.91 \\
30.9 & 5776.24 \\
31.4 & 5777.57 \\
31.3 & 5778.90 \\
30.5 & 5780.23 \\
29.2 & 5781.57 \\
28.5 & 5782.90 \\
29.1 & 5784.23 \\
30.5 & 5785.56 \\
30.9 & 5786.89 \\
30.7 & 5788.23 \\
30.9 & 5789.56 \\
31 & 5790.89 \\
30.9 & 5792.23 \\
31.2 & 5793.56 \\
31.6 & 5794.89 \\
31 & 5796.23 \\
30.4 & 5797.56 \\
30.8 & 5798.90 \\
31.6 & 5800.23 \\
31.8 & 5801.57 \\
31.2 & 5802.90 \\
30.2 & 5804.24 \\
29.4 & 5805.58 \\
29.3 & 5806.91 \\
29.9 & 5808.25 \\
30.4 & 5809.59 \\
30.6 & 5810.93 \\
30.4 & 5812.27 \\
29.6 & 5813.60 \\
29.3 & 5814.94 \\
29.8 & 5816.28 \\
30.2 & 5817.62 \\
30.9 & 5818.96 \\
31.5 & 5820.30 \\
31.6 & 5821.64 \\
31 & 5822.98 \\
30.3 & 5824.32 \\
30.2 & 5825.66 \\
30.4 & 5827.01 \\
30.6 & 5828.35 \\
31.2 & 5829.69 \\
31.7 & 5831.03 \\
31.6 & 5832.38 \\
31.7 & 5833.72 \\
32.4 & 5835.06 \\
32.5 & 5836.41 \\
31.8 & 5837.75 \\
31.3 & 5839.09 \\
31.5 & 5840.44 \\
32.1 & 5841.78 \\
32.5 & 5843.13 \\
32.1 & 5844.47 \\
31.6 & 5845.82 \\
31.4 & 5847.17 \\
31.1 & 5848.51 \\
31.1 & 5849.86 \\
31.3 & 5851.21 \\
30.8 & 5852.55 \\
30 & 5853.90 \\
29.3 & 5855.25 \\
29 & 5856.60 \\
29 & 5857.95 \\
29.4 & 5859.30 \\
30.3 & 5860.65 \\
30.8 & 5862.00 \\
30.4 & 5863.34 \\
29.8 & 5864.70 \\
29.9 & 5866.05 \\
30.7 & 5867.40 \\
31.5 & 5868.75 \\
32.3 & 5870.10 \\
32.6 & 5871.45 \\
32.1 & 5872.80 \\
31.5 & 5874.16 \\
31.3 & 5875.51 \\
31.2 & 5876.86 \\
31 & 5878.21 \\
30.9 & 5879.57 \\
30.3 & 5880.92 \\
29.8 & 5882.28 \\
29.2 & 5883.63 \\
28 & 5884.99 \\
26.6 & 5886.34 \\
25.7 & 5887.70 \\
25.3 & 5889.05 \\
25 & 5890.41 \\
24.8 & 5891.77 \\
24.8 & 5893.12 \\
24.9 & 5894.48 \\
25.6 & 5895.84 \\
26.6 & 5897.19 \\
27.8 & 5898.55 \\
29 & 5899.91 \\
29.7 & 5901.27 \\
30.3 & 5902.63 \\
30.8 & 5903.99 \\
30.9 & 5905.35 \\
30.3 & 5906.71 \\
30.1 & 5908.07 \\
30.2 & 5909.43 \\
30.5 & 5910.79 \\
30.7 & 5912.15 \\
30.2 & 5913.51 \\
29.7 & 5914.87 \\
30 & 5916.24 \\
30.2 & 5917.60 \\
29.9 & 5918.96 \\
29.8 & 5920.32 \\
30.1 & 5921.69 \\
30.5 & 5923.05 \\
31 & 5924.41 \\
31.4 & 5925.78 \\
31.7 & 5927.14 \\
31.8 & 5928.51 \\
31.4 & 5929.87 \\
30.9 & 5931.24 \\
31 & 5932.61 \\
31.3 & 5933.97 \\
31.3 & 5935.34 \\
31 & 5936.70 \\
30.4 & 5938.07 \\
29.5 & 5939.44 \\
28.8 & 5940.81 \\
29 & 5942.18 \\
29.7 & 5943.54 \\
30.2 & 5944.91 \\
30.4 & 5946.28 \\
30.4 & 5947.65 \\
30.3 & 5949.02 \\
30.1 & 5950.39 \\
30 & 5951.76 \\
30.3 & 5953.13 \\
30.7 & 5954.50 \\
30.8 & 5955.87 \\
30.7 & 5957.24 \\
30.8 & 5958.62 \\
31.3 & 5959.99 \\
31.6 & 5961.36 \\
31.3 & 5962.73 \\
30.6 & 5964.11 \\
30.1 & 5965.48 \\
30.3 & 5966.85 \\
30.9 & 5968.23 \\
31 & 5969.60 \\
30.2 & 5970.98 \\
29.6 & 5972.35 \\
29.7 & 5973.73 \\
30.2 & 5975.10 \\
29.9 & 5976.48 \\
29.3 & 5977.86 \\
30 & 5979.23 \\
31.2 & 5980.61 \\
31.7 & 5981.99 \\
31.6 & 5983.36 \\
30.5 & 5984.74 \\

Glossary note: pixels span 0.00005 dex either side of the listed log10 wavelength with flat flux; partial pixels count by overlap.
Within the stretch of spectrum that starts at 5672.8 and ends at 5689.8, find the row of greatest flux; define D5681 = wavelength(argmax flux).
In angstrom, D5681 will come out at 5687.81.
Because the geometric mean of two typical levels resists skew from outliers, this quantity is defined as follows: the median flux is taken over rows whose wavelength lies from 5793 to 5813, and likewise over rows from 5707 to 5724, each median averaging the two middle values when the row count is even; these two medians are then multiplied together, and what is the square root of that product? 30.95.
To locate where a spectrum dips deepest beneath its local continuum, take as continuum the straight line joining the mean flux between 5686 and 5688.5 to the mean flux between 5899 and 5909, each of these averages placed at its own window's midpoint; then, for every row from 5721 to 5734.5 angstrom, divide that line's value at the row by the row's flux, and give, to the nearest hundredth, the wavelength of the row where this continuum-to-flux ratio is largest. 5733.84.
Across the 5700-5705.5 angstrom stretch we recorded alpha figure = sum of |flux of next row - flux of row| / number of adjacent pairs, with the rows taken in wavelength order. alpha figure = 0.47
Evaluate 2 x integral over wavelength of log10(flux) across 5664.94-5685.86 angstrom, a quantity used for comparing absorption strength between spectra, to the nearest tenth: 61.8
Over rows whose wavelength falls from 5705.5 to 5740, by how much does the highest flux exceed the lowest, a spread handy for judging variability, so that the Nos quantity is 5.1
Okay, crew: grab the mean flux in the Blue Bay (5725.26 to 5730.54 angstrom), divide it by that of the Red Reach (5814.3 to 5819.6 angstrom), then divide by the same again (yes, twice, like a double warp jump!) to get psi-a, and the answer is 0.0347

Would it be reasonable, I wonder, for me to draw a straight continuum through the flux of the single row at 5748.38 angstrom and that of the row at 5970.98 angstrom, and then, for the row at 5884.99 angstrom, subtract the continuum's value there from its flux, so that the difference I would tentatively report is -2.5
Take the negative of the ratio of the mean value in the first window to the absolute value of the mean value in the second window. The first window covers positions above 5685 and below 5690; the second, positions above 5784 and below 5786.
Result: -1.04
